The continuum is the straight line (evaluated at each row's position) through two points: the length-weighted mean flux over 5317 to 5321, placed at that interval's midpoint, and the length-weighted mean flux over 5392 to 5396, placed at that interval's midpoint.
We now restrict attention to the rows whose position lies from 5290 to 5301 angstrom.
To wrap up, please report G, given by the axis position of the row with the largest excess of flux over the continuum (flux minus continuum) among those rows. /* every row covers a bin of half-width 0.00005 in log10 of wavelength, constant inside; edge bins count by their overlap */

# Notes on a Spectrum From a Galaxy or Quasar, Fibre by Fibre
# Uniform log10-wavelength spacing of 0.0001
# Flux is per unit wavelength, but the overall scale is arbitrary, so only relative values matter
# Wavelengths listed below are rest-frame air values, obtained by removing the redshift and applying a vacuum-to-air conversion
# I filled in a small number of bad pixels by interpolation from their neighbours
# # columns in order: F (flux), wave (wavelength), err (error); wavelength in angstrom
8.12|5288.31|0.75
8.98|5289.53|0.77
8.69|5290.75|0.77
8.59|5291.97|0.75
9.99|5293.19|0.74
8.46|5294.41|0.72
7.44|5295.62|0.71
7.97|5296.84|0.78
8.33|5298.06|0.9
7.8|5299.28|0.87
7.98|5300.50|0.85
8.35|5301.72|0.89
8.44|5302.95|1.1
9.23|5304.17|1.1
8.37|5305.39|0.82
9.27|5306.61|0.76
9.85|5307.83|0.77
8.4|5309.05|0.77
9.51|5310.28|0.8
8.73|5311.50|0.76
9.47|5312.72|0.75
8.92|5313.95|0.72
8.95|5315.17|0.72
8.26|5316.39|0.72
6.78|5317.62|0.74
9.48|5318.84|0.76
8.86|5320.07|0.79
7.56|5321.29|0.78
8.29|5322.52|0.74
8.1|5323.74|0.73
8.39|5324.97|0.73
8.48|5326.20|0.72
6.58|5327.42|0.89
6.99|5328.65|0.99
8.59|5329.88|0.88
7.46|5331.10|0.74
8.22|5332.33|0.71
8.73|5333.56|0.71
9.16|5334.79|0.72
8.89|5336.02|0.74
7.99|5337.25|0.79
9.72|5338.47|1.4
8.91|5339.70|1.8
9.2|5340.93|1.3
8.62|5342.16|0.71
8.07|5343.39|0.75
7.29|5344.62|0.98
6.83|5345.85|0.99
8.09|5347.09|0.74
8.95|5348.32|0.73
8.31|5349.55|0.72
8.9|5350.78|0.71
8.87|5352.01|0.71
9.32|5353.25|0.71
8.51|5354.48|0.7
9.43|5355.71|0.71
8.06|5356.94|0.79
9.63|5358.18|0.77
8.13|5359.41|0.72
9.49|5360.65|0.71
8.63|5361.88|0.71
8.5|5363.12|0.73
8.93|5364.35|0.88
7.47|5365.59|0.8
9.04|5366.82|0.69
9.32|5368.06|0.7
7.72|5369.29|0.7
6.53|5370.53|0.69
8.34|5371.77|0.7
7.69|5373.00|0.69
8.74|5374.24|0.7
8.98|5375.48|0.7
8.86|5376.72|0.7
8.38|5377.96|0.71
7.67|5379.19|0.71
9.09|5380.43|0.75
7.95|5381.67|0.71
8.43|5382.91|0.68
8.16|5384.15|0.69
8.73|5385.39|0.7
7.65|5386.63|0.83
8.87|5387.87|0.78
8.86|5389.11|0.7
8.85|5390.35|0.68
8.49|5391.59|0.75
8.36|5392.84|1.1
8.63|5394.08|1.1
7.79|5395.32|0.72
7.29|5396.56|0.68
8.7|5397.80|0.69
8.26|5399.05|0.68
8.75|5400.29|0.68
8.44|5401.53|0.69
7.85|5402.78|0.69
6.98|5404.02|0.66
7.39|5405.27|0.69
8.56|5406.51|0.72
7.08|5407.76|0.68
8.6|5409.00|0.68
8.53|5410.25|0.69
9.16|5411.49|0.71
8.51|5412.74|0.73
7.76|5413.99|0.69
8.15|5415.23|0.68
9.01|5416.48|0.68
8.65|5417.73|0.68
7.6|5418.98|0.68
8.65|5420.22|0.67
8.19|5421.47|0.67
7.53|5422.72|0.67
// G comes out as 5293.19 angstrom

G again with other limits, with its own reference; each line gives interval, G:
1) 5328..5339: 5338.47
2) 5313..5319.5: 5318.84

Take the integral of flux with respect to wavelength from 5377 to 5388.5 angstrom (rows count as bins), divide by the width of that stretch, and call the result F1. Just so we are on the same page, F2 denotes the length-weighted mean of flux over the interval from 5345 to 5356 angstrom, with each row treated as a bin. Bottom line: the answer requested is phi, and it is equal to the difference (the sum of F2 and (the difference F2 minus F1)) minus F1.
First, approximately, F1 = 8.35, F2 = 8.52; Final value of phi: 0.4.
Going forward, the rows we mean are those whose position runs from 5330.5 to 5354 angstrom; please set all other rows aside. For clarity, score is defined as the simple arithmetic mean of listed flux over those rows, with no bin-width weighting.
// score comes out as 8.50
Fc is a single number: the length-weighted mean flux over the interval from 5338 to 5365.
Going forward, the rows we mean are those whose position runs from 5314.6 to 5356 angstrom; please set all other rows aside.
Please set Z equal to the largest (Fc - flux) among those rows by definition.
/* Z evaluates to 2.06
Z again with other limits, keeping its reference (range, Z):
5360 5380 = 2.11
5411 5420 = 1.04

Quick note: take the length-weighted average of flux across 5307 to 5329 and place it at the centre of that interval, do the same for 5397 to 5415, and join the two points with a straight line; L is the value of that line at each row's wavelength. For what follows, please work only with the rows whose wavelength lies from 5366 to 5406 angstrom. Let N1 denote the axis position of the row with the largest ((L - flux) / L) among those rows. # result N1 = 5370.53 angstrom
